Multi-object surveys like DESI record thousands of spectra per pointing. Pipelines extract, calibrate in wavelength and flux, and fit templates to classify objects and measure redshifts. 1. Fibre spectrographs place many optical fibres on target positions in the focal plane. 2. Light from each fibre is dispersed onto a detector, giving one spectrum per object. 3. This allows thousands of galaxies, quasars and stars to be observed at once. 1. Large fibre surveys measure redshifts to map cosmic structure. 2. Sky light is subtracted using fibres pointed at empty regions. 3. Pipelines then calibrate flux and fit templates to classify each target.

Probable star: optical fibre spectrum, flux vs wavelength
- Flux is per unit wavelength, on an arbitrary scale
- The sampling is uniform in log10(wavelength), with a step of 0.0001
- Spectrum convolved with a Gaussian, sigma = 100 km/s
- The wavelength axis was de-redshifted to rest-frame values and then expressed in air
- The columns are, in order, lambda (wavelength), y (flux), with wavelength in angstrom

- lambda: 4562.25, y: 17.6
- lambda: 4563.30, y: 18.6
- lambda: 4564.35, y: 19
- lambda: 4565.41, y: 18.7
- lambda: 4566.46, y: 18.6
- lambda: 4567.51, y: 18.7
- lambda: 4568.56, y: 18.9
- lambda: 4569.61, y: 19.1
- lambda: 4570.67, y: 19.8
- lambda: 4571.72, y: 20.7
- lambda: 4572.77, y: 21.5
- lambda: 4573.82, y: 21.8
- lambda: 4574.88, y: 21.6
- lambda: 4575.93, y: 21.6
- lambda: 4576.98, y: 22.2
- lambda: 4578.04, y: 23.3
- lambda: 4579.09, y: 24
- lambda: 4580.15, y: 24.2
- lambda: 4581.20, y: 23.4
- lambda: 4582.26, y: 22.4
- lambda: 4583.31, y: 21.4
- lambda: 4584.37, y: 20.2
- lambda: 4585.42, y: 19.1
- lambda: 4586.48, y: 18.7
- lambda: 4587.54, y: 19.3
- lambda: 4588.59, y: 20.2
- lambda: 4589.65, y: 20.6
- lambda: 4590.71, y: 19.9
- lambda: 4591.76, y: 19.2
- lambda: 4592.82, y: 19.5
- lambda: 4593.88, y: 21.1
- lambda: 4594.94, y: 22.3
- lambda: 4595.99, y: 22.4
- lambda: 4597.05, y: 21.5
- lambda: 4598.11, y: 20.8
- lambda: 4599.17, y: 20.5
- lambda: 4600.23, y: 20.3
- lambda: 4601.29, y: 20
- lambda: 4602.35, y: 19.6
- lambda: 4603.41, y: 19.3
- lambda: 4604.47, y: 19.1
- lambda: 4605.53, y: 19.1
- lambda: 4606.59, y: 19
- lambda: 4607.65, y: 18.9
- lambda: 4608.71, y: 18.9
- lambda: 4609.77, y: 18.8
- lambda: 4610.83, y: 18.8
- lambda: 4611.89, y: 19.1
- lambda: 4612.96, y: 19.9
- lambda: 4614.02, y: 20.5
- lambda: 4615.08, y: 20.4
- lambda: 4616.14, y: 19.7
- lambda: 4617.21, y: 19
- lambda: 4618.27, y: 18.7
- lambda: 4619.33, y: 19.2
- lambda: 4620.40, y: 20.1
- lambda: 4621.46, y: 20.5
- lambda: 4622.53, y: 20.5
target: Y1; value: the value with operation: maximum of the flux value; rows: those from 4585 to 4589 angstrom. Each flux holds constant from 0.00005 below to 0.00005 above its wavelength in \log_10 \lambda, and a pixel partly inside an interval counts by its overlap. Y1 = 20.2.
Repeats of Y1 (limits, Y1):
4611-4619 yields 20.5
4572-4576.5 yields 21.8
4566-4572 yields 20.7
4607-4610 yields 18.9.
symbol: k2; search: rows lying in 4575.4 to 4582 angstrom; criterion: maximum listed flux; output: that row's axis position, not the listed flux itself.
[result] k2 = 4580.15 angstrom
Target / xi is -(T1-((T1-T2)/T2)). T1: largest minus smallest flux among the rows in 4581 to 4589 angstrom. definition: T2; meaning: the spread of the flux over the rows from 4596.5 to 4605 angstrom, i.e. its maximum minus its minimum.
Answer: -3.7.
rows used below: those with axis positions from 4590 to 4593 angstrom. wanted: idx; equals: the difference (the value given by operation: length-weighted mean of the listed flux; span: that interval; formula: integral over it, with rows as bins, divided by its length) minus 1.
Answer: 18.6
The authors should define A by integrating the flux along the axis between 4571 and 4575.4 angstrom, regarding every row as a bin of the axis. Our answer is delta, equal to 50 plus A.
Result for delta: 144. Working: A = 94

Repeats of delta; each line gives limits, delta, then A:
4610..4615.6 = 160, 110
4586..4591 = 149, 99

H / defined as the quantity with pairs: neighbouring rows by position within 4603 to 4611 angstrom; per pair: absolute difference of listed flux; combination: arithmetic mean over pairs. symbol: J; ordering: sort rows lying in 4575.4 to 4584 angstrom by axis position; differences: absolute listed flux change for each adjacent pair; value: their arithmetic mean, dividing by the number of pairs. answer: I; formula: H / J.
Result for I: 0.1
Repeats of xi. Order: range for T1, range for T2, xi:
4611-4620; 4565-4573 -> -2.2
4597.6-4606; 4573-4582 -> -2.0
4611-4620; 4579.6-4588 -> -2.5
